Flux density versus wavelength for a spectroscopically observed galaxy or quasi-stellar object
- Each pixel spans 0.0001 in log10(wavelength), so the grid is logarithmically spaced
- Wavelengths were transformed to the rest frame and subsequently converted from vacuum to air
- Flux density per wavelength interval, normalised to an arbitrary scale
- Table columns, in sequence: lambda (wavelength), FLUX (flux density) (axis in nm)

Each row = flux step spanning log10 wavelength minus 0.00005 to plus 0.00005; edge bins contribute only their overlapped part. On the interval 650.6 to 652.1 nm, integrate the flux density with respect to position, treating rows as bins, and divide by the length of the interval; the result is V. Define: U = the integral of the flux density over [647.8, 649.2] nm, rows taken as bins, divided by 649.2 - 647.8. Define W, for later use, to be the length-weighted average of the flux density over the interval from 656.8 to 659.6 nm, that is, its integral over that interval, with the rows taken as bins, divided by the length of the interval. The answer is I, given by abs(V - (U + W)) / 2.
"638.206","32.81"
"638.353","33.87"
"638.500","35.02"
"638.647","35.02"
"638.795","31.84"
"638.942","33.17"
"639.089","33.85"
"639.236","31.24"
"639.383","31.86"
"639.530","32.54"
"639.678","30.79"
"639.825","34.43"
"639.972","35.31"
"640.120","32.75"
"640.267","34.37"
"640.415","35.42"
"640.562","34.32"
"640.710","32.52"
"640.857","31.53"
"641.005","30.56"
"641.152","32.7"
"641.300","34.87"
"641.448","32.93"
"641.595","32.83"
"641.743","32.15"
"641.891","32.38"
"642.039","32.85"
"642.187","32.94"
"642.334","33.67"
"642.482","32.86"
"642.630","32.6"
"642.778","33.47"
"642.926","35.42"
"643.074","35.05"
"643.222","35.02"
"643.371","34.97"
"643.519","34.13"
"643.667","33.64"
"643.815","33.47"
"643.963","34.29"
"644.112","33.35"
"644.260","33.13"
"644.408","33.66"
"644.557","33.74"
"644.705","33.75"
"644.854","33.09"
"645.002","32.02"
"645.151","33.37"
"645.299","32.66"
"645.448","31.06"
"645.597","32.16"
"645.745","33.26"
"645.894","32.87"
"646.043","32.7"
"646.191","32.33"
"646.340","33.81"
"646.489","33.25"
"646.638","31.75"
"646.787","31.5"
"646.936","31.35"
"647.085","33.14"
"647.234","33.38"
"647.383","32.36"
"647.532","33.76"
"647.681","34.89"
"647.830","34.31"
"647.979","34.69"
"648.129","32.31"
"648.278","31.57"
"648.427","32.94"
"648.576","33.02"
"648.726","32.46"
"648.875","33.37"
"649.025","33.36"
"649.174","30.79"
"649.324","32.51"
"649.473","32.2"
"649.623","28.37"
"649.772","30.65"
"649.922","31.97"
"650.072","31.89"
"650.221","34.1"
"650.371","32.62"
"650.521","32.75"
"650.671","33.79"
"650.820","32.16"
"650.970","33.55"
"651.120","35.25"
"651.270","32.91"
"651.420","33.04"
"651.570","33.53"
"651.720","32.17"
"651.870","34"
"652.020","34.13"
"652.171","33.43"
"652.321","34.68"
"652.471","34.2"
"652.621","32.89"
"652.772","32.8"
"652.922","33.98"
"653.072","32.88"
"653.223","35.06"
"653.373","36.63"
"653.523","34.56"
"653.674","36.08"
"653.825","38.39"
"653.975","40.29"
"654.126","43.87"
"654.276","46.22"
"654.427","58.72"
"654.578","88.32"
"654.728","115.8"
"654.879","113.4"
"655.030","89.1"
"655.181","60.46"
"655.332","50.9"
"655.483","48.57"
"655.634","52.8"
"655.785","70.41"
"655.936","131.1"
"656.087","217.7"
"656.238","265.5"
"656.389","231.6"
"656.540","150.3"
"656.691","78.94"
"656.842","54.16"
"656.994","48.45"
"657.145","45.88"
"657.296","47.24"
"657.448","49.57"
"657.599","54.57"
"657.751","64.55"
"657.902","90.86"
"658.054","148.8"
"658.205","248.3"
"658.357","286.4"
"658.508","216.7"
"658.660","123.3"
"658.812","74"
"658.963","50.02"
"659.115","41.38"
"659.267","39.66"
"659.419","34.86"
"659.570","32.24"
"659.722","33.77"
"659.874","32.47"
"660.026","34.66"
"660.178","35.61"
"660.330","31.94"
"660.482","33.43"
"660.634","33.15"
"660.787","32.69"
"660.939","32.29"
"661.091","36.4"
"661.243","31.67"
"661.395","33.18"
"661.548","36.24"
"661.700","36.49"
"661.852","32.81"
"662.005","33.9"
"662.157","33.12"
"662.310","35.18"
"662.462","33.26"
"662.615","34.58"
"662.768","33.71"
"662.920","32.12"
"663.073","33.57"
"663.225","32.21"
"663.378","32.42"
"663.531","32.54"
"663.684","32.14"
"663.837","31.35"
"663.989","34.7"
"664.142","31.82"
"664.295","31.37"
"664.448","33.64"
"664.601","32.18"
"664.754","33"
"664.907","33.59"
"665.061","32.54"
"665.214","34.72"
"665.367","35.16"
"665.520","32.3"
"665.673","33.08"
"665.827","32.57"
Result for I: 47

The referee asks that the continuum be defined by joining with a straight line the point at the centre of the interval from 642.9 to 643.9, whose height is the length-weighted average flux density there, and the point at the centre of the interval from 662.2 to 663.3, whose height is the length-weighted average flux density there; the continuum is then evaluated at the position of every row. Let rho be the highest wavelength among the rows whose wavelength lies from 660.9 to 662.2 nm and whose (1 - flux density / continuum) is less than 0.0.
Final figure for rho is 662.005 nm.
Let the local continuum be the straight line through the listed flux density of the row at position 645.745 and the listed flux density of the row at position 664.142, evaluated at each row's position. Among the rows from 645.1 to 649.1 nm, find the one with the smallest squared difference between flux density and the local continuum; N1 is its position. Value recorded 645.745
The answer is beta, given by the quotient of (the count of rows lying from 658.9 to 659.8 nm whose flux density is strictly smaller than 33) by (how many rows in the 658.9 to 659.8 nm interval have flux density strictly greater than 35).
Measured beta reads 0.3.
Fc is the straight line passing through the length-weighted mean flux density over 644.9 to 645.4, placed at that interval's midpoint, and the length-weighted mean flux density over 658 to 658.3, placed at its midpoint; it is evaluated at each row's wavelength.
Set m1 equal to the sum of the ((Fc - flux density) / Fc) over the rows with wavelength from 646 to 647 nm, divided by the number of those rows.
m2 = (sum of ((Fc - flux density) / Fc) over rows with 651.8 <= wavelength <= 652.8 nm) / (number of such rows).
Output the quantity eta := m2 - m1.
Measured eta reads 0.38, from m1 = 0.4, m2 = 0.7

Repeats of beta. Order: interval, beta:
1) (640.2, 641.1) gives 3.0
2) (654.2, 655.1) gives 0.0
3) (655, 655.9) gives 0.0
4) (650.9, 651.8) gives 2.0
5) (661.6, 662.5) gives 0.5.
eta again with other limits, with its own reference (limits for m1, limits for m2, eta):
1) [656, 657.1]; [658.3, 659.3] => 0.26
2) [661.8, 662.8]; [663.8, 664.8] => 0.02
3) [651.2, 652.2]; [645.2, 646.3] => -0.53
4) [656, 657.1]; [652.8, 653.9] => 0.57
